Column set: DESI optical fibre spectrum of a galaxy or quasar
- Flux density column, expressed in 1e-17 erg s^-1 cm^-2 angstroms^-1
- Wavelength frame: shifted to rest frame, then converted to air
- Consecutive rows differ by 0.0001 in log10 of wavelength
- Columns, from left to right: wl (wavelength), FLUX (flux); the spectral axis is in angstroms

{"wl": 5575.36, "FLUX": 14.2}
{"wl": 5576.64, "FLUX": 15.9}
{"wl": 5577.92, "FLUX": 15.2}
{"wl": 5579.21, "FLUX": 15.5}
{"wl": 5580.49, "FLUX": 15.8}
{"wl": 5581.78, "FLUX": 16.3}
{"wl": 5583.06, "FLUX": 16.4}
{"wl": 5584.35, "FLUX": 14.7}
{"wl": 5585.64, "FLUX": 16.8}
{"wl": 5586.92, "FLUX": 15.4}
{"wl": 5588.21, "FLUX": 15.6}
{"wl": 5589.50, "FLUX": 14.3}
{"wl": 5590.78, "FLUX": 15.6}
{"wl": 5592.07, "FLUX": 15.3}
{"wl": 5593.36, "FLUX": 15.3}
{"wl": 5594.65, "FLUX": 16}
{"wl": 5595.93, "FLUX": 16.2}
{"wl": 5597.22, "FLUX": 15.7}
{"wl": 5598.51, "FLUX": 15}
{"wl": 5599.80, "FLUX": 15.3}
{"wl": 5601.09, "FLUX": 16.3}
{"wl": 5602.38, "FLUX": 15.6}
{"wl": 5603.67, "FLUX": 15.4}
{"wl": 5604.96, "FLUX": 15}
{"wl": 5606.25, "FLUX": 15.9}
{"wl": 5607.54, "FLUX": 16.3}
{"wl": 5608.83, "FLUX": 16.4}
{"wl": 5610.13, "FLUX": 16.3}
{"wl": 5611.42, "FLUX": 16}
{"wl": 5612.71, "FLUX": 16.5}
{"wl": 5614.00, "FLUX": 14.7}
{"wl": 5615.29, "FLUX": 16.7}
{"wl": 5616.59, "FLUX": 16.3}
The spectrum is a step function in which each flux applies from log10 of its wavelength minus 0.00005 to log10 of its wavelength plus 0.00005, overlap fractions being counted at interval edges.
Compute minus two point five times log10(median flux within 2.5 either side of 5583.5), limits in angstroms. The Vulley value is -3.03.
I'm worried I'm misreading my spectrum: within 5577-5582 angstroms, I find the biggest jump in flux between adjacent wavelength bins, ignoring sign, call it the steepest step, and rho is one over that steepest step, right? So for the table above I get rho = 2.0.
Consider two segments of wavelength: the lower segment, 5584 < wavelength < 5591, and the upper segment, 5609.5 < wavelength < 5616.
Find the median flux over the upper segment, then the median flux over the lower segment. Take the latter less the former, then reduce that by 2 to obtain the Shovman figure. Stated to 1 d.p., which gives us -2.8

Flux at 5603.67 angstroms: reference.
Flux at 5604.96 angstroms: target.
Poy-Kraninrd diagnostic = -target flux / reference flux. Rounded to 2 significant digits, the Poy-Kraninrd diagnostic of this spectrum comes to -0.97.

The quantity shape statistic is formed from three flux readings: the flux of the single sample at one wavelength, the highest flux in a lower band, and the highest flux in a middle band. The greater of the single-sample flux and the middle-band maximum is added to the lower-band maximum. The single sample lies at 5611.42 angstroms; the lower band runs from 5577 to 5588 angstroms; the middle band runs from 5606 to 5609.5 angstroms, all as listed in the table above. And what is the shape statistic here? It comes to 33.2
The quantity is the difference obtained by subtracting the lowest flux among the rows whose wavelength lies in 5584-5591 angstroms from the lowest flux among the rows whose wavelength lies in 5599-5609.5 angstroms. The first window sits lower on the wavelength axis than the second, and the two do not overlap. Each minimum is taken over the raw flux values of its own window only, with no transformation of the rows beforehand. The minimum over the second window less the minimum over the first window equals 0.70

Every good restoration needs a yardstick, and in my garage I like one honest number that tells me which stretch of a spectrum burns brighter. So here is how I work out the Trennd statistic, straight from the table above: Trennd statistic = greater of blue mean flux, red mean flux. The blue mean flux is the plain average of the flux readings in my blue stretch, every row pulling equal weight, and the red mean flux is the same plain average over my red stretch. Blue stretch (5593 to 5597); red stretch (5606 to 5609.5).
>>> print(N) 16.2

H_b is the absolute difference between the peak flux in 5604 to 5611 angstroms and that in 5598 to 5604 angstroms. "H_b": 0.1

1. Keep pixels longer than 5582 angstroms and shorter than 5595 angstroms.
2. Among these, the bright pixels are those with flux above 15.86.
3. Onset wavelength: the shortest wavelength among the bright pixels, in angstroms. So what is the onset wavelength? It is 5583.06 angstroms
